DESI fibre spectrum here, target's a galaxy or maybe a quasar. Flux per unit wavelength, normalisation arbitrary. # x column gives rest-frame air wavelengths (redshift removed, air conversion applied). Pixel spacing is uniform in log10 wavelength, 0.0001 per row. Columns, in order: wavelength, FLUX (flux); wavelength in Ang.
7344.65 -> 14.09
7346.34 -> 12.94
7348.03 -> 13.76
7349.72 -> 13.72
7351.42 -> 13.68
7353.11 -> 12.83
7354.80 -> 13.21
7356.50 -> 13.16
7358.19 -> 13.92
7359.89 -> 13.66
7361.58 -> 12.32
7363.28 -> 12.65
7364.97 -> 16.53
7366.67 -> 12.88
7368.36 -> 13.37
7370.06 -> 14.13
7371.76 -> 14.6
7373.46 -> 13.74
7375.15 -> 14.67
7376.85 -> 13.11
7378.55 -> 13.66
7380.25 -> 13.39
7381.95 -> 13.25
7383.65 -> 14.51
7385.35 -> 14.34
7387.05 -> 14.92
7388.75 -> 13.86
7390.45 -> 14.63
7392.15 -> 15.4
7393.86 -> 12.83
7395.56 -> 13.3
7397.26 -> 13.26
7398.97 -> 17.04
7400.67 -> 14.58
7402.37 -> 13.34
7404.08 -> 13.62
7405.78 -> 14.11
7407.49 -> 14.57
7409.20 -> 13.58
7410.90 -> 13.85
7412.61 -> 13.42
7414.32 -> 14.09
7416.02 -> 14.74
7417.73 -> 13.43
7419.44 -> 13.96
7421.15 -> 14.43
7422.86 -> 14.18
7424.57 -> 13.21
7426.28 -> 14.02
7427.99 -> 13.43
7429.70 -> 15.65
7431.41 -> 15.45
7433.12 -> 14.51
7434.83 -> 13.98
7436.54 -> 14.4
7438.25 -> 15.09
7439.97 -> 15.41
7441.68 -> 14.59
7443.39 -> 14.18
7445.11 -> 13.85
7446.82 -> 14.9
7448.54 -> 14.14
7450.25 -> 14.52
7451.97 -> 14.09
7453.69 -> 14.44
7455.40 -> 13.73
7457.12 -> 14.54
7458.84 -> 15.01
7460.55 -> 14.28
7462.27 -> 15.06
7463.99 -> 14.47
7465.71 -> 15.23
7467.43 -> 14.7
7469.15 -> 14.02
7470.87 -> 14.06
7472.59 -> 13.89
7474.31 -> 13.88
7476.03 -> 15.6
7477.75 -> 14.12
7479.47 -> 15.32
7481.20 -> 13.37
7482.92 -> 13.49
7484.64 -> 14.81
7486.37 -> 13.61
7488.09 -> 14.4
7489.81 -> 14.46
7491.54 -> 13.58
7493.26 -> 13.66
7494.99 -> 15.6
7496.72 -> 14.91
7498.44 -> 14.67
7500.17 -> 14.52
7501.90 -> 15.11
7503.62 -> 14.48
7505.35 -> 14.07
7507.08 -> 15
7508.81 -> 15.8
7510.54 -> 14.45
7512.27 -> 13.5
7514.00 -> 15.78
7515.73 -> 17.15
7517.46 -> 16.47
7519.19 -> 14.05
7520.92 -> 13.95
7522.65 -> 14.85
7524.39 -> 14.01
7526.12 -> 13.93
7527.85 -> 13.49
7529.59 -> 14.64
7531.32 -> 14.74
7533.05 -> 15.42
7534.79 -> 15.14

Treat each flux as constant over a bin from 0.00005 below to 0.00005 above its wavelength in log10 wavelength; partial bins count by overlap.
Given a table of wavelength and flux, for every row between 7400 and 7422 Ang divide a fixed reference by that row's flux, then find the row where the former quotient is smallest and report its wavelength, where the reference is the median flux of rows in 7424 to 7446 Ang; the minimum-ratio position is 7416.02 Ang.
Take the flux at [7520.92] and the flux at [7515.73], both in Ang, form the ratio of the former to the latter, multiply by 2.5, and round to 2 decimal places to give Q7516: 2.03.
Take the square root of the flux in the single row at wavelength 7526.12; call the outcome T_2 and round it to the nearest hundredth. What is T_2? 3.73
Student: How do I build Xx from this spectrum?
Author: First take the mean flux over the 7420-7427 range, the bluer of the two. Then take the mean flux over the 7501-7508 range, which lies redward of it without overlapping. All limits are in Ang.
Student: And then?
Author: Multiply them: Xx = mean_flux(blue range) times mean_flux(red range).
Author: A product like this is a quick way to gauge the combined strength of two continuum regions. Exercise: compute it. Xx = 205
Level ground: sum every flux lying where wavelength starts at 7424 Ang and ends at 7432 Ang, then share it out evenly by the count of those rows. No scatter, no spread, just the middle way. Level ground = 14.4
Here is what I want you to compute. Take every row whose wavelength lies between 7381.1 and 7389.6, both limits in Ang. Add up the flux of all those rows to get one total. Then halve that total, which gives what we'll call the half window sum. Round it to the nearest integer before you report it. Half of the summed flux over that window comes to 35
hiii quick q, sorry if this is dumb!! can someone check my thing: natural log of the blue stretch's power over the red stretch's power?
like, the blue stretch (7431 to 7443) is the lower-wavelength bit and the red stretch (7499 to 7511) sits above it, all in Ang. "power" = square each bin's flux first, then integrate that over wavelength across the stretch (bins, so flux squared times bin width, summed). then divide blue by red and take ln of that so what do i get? -0.01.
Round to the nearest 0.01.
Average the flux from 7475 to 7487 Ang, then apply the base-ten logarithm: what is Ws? 1.16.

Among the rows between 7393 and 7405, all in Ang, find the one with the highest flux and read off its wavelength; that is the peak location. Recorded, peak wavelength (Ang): 7398.97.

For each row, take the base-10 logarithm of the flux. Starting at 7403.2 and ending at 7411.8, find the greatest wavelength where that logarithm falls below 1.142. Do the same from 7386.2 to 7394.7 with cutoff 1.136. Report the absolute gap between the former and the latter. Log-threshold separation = 17.0 Ang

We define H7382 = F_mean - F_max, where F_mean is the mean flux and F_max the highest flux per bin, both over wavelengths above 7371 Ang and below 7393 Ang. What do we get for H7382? -1.24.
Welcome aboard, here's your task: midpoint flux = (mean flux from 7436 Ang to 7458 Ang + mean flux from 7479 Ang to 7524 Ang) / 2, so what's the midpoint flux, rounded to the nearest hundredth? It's 14.55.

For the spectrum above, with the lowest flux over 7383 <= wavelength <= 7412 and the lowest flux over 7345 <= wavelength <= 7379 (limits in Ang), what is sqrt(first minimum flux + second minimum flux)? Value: 5.01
